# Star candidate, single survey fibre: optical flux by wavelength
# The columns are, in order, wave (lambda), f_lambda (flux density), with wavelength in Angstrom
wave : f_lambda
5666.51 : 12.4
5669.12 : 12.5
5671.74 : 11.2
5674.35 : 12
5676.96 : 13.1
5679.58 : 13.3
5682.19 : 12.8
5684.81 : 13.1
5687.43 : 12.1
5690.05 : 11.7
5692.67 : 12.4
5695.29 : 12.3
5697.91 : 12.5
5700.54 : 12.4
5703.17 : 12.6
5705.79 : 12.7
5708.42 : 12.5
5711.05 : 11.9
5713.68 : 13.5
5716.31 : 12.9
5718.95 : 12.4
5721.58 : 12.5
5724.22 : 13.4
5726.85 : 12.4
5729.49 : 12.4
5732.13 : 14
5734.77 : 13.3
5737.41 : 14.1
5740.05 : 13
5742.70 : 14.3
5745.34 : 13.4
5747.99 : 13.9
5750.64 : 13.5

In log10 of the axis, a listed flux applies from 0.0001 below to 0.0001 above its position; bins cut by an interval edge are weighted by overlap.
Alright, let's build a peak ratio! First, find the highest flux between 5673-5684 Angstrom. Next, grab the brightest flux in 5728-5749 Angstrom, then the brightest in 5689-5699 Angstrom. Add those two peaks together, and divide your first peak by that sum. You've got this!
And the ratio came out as 0.50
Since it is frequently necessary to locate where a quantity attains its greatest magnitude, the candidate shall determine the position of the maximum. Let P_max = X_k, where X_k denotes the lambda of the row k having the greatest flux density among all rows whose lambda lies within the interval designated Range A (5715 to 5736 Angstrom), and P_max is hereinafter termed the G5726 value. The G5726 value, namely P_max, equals 5732.13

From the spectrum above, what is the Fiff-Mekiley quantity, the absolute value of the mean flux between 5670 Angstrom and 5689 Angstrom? 12.5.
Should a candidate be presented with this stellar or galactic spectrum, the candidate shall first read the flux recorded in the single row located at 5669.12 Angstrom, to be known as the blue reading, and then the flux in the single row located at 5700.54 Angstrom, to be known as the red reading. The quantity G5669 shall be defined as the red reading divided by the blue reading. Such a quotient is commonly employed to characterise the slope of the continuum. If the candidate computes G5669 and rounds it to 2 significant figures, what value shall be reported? 0.99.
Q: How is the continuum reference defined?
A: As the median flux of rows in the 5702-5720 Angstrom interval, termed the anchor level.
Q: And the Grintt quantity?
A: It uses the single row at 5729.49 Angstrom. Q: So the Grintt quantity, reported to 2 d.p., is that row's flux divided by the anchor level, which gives 0.98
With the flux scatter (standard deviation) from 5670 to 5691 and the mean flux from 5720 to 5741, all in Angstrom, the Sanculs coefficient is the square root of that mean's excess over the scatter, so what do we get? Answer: 3.52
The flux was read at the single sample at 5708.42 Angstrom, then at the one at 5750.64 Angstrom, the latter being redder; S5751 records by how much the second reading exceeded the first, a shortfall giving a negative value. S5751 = 1.0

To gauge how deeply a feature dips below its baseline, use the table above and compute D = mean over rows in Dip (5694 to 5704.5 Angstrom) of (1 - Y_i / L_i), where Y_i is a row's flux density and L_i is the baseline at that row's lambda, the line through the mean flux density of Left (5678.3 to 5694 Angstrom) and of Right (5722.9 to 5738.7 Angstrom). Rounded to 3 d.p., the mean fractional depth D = 0.025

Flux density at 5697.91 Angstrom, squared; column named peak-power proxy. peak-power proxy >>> 156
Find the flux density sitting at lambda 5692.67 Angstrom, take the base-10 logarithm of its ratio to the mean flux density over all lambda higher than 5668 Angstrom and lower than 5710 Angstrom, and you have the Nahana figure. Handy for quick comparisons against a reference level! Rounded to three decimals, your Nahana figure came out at -0.002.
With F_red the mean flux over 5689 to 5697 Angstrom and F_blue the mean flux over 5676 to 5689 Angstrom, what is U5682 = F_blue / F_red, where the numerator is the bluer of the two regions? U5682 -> 1.06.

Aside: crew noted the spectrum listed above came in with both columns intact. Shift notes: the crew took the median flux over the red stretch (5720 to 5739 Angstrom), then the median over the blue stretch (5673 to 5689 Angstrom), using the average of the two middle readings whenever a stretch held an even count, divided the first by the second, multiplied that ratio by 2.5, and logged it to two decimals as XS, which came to 2.57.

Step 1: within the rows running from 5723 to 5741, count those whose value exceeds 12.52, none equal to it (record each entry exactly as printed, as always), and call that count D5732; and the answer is 5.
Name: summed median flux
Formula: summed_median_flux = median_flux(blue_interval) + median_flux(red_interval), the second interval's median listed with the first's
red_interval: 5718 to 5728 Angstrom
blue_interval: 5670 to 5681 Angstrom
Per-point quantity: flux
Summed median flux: 25.0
